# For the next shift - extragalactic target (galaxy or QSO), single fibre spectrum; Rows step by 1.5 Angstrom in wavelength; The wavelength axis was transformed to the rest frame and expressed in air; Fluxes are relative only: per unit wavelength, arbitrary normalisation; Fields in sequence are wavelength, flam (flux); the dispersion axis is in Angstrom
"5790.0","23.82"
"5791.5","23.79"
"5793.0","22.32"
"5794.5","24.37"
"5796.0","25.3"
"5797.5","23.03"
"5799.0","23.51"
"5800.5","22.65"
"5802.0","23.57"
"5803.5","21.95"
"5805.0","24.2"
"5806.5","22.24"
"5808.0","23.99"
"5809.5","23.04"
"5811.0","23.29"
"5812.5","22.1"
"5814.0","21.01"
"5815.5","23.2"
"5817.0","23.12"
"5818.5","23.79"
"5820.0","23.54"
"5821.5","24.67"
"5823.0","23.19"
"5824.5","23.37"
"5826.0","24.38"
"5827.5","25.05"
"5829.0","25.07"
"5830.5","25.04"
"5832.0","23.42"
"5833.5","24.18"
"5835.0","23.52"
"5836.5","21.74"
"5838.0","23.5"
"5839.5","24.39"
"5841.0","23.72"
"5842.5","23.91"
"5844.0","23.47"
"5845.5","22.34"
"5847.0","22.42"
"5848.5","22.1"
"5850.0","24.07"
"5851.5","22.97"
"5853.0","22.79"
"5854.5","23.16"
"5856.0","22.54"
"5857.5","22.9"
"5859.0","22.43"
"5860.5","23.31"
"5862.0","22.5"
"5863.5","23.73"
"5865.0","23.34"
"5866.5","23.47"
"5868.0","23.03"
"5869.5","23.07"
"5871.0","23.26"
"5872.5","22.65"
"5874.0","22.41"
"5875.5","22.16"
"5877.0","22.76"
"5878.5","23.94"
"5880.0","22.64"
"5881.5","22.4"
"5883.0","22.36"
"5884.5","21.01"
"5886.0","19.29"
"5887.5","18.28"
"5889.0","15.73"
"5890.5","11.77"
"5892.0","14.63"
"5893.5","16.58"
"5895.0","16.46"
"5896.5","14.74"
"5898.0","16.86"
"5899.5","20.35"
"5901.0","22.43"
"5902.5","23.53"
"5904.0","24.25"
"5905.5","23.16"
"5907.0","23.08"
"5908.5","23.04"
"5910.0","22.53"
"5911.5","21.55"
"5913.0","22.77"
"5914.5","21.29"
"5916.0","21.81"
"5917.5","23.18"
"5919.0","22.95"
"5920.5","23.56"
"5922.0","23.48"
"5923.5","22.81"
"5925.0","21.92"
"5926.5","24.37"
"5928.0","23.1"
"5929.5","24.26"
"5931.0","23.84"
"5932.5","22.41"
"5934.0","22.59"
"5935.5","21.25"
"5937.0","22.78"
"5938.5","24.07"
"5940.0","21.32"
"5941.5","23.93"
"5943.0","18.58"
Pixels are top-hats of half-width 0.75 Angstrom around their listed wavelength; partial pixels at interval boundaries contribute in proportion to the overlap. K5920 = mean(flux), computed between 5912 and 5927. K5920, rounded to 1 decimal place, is 22.8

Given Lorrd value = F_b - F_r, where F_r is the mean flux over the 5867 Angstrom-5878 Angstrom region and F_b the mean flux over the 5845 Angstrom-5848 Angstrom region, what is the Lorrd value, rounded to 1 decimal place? -0.4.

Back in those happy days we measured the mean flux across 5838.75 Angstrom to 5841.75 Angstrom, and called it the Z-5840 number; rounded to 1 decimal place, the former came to 24.1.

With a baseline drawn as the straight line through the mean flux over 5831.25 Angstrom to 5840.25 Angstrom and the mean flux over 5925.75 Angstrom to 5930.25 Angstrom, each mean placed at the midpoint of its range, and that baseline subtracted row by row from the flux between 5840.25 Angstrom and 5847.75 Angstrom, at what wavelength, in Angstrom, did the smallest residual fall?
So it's 5845.5 Angstrom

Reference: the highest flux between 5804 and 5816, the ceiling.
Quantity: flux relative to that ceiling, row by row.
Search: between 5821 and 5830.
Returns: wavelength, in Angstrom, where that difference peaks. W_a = 5829.0 Angstrom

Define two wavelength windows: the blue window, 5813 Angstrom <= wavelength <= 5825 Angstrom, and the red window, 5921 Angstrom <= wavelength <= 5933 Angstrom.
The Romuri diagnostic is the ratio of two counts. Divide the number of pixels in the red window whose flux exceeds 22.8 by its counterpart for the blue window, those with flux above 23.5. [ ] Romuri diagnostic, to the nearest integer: 2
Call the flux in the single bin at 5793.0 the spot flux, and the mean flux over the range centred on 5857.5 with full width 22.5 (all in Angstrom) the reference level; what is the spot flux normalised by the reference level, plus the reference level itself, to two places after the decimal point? 23.96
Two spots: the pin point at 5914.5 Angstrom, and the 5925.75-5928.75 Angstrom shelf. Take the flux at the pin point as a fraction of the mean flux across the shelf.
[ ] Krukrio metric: 0.90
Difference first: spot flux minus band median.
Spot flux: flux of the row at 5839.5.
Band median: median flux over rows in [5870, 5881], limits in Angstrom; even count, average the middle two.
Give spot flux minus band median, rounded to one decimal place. 1.7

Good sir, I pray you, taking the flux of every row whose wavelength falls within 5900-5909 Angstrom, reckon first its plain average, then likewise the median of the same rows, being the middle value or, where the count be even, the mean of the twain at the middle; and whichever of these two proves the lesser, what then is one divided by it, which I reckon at 0.0433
